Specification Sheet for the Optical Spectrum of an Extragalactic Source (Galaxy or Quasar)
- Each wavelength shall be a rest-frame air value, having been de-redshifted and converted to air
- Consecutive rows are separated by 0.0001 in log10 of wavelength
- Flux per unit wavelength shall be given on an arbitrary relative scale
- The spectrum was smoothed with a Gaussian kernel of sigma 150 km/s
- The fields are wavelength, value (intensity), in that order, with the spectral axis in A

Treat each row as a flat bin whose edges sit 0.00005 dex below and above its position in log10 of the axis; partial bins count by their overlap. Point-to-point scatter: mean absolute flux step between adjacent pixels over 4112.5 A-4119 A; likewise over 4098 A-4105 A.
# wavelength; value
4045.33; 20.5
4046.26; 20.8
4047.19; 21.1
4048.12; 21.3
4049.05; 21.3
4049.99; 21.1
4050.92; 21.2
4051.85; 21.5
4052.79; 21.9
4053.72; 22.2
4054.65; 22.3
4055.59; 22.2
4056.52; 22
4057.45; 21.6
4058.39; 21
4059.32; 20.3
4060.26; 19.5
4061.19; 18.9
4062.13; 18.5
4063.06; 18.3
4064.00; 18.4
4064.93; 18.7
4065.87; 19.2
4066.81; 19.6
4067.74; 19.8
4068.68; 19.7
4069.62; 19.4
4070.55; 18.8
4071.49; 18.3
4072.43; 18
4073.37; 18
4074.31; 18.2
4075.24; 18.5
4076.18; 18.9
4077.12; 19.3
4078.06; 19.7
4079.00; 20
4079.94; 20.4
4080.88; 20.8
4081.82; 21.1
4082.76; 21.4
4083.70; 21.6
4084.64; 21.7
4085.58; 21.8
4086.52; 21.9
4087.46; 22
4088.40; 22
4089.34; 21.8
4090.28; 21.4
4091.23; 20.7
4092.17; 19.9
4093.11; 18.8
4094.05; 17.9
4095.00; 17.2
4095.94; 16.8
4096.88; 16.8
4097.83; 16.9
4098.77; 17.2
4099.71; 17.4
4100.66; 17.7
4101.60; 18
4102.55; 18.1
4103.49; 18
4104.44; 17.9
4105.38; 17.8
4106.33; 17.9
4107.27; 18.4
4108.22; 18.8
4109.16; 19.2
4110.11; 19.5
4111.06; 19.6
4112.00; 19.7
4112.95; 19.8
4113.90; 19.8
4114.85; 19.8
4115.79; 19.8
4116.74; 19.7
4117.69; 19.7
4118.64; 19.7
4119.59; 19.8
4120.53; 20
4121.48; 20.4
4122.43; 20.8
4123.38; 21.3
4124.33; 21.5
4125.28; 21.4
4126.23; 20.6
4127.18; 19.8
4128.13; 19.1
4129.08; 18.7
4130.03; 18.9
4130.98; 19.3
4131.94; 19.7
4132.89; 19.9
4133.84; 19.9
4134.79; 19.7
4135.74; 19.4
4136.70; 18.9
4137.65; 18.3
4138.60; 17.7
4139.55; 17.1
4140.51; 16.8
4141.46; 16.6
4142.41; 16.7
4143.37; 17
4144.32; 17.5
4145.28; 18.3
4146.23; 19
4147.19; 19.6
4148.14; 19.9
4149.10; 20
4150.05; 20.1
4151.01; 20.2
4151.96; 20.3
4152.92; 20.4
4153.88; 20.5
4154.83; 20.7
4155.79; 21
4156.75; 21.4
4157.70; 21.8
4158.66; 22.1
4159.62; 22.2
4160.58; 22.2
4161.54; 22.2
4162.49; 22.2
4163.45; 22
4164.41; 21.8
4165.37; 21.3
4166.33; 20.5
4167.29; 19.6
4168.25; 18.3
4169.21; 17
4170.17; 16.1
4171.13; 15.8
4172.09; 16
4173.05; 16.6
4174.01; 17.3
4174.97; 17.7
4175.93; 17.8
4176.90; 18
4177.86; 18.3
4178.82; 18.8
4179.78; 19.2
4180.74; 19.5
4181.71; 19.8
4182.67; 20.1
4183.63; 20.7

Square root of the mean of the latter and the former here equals 0.32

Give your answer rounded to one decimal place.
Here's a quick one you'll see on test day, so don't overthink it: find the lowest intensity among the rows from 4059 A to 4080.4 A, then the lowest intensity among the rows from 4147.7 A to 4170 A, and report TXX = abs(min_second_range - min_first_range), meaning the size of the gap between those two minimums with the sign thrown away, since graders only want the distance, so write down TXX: 1.0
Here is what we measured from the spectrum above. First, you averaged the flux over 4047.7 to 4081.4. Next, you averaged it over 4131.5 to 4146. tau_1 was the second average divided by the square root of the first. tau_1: 4.1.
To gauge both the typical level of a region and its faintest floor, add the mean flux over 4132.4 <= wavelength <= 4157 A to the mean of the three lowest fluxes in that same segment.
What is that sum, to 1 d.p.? 35.8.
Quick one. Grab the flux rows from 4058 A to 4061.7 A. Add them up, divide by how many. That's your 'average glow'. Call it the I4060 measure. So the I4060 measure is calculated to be 19.9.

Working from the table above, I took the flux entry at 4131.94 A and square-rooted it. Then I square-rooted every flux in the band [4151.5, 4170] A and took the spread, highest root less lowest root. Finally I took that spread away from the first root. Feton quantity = 3.85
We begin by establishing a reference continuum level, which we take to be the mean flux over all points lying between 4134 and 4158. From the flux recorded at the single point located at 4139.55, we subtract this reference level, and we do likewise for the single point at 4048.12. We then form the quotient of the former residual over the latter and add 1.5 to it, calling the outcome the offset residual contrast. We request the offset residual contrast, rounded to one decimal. 0.5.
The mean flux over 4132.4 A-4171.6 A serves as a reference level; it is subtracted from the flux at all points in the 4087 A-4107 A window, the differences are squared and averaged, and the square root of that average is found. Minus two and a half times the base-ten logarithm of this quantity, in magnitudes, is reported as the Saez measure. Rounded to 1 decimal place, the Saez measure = -0.7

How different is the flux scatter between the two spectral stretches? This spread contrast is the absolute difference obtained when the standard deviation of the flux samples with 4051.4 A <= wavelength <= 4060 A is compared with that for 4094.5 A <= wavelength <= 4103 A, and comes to 0.2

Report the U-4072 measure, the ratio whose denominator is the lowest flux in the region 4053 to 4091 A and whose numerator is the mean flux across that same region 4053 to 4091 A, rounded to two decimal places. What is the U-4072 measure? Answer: 1.12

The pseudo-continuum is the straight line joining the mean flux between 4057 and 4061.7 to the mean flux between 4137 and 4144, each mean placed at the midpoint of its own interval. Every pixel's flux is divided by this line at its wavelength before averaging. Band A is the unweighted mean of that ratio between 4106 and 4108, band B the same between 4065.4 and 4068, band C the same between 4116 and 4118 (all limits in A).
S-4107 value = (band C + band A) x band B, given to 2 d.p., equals 2.03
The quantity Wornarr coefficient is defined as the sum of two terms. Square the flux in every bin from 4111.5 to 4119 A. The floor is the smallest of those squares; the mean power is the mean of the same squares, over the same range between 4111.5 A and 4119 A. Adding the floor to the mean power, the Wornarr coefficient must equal 778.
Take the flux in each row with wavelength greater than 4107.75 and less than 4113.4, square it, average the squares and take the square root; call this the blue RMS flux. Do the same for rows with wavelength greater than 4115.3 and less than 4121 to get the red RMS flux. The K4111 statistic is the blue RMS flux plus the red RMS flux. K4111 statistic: 39.2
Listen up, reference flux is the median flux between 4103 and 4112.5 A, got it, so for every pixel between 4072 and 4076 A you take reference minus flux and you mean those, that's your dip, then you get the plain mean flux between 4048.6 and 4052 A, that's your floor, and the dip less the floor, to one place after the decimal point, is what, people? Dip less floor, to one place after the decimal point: -20.9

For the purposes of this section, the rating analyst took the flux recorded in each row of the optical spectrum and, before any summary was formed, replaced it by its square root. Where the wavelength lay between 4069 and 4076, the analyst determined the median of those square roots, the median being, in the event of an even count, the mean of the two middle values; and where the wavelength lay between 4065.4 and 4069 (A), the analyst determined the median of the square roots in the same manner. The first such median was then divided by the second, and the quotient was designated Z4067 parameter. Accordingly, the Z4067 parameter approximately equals 0.97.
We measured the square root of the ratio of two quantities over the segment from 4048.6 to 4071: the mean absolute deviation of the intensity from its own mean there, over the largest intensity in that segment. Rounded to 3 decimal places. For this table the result 0.236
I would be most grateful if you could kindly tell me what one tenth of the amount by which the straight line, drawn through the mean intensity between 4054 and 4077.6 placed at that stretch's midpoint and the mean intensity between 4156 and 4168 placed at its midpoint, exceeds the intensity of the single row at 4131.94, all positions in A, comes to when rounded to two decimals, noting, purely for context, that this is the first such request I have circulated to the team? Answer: 0.12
